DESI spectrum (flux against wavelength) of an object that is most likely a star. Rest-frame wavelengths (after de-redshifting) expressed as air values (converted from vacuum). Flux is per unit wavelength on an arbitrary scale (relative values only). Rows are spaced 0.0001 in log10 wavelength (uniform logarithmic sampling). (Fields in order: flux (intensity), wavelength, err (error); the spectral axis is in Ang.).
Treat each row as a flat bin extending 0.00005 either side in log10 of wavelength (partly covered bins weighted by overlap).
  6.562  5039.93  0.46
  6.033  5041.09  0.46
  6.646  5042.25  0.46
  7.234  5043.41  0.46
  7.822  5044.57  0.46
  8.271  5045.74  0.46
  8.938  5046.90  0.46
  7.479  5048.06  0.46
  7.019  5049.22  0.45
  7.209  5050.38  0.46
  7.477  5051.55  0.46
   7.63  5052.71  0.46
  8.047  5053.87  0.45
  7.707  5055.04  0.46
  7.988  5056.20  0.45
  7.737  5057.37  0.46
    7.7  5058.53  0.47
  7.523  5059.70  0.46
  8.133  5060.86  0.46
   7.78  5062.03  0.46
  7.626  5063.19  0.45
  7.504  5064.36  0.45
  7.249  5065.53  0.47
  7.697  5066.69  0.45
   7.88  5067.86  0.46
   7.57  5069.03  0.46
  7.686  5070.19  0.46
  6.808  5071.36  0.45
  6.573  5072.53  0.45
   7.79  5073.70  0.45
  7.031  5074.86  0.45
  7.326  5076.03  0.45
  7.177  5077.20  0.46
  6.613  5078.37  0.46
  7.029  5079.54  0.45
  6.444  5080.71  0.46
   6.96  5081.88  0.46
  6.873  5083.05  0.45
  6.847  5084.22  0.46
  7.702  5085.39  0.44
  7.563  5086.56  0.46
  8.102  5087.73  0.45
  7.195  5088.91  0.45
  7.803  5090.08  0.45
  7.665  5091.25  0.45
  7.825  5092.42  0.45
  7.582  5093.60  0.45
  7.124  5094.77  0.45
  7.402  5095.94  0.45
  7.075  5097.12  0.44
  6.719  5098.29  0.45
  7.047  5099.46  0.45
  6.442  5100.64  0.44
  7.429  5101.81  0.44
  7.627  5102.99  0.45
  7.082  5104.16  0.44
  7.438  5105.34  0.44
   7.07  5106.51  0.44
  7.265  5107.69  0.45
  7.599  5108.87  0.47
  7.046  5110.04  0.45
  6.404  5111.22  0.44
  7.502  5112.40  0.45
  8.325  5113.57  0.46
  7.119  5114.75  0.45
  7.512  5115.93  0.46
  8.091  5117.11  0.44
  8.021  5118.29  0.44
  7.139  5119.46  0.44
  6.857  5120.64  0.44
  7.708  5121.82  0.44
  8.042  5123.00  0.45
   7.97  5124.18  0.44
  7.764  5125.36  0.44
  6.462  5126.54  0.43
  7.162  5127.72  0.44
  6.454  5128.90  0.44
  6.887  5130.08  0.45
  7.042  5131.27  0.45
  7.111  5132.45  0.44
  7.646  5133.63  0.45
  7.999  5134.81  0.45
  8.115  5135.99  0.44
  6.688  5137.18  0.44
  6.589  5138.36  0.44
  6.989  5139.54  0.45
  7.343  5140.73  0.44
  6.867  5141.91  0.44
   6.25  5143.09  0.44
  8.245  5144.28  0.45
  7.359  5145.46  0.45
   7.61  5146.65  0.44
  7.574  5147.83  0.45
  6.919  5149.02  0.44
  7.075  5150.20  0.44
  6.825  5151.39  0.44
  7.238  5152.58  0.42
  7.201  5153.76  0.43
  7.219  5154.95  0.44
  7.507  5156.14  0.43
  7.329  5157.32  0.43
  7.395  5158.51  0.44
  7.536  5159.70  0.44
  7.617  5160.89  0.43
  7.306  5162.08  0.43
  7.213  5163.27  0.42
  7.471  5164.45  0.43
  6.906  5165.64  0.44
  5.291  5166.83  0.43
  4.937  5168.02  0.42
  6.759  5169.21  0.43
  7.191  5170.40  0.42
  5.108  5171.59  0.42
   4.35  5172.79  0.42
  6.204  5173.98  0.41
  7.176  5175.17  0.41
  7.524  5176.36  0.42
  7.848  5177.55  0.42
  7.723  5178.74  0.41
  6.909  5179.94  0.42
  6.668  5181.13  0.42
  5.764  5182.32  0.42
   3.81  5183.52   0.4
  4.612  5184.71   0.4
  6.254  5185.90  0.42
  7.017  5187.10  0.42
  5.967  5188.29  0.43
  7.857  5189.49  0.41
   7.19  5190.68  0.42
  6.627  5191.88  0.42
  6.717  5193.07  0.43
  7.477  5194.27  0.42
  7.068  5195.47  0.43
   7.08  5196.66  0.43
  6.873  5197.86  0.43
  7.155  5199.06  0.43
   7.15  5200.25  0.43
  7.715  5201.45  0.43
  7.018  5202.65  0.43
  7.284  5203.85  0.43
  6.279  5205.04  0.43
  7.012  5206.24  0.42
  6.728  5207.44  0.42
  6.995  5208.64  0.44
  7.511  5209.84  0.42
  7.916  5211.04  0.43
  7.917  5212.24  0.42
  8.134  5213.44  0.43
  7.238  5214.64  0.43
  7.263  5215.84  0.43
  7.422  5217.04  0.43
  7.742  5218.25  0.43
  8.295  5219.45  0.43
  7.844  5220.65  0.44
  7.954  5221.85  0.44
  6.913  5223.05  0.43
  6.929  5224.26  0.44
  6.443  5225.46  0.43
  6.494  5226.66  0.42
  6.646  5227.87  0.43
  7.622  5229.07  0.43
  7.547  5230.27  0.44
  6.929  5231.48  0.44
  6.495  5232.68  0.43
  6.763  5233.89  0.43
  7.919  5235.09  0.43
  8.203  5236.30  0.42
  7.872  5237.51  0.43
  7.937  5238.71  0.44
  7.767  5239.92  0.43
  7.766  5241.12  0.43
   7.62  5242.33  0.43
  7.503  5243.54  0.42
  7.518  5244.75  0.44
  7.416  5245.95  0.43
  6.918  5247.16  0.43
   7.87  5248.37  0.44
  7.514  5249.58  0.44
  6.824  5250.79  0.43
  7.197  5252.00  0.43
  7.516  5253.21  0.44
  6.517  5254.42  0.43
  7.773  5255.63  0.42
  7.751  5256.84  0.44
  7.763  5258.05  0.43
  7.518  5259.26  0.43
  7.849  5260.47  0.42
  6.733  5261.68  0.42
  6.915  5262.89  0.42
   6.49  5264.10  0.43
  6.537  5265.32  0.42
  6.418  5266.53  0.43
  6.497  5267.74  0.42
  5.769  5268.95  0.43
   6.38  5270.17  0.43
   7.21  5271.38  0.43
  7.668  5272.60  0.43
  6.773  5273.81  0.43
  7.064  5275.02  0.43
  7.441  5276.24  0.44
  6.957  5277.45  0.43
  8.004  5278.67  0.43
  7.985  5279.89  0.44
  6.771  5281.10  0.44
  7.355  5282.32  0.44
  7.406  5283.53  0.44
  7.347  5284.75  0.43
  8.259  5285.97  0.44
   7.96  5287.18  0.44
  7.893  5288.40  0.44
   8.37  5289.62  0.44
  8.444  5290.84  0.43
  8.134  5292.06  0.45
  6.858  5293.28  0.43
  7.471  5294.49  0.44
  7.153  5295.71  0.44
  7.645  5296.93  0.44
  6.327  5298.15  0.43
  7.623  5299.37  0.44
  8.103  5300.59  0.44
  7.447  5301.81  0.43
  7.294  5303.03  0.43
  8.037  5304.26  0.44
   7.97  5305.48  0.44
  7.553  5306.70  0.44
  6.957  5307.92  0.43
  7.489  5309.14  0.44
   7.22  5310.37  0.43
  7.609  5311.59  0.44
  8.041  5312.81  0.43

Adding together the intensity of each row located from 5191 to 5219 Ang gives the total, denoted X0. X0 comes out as 166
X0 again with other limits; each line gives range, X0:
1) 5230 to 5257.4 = 171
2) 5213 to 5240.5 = 170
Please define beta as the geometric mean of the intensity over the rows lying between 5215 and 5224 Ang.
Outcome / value 7.6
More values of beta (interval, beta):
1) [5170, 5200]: 6.5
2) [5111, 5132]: 7.3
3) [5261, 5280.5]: 6.9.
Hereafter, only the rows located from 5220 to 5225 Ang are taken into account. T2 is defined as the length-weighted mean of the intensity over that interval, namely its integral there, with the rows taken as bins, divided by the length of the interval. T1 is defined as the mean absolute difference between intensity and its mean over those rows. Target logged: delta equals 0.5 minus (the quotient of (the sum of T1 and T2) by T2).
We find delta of -0.57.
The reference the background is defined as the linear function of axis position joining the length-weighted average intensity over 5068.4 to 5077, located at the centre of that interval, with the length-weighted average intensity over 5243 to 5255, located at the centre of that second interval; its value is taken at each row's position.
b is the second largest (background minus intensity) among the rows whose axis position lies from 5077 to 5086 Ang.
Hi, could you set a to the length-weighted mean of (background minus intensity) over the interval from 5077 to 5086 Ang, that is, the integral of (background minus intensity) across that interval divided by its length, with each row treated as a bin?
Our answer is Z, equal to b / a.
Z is 2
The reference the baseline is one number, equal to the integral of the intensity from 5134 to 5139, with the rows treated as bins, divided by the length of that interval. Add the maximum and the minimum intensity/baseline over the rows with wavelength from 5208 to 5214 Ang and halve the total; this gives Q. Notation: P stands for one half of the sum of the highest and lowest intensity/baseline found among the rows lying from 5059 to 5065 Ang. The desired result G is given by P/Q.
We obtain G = 1.03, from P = 1.06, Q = 1.03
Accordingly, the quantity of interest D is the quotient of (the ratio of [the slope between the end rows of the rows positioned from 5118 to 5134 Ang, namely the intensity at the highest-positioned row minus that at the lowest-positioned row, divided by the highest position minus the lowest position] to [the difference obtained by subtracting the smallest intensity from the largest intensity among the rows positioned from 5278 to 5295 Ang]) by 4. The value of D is -0.004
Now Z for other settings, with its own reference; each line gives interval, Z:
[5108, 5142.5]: -13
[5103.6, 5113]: 3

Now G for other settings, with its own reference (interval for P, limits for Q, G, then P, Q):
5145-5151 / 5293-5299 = 1.04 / 0.99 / 0.95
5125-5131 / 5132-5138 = 0.96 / 0.97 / 1.01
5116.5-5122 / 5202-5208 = 1.10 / 1.02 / 0.92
